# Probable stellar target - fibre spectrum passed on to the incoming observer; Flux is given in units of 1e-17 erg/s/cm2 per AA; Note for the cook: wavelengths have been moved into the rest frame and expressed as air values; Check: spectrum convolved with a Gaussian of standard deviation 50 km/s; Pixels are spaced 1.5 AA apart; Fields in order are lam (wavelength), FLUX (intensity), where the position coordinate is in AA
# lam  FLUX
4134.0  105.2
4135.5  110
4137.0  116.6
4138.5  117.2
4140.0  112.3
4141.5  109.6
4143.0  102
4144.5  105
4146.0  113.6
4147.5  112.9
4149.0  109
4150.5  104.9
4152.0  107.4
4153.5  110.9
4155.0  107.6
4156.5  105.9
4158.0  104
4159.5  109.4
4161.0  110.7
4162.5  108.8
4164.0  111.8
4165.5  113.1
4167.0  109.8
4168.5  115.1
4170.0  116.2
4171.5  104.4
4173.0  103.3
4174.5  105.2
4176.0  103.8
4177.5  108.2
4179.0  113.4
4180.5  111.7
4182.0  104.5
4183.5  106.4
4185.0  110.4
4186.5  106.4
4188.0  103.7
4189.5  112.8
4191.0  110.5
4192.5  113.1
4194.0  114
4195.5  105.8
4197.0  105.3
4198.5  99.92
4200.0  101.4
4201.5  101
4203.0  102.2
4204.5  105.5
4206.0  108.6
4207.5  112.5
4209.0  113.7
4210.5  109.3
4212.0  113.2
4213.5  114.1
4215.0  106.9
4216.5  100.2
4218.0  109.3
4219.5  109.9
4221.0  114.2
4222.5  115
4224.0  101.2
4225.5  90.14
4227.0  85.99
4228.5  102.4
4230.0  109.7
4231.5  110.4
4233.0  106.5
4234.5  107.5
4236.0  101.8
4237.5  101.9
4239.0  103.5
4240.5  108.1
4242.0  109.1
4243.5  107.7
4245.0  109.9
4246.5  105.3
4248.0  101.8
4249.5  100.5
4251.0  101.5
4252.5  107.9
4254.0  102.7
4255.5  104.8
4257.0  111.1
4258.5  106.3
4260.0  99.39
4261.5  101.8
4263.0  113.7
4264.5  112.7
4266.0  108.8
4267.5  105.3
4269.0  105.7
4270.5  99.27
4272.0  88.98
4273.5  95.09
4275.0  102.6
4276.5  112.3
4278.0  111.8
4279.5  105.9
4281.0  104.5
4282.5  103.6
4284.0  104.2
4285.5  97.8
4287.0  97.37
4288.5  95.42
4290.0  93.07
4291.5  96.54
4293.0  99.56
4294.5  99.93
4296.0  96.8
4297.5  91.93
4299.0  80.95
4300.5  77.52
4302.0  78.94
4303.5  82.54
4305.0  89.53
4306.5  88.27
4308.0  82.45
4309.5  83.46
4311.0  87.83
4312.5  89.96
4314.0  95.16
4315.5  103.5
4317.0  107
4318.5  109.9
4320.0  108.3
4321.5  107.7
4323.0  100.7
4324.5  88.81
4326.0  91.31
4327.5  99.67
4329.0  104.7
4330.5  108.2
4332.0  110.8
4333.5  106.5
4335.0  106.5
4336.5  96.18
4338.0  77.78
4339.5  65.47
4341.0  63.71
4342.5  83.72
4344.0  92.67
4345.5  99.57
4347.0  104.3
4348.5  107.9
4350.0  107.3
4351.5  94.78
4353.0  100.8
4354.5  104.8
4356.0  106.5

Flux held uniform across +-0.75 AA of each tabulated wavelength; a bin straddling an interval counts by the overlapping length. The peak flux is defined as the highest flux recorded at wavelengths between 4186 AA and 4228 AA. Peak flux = 115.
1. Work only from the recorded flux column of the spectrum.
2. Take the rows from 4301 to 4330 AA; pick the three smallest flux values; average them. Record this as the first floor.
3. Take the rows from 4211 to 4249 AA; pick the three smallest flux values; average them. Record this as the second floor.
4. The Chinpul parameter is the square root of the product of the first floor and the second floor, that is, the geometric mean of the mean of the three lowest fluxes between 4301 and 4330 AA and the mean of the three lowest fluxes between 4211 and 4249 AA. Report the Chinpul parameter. 86.5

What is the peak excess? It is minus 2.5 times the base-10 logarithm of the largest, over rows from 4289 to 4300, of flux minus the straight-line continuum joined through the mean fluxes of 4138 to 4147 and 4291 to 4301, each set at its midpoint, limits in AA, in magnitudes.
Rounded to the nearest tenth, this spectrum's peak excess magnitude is -2.2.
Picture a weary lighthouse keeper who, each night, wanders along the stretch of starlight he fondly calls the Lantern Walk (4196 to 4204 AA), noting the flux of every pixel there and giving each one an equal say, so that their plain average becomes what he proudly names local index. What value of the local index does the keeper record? 102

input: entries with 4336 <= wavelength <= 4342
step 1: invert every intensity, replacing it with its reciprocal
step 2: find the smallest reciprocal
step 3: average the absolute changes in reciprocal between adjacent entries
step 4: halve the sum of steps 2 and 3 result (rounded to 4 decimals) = 0.0061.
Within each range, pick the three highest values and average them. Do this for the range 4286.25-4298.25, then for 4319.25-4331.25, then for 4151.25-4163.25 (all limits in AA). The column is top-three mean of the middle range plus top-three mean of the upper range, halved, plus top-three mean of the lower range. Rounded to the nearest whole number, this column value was 214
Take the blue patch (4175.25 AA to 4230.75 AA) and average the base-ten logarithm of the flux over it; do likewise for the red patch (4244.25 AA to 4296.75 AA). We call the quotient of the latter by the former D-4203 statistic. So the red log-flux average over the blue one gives 0.992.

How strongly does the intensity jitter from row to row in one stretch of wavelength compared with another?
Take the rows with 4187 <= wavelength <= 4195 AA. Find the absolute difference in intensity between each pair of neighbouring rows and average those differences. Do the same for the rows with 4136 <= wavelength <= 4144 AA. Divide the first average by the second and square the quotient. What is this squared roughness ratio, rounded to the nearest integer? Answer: 1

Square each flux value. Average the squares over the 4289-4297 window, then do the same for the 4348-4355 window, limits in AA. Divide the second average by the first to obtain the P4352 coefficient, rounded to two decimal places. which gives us 1.13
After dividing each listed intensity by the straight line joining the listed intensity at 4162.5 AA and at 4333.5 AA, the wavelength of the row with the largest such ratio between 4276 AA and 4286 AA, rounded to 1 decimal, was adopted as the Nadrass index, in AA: 4276.5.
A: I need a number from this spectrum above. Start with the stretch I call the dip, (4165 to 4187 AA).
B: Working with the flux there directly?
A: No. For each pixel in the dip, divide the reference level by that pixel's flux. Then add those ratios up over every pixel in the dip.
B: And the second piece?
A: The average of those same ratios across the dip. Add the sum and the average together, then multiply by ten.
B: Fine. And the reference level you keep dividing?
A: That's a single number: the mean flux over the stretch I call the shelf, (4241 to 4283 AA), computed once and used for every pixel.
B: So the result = 155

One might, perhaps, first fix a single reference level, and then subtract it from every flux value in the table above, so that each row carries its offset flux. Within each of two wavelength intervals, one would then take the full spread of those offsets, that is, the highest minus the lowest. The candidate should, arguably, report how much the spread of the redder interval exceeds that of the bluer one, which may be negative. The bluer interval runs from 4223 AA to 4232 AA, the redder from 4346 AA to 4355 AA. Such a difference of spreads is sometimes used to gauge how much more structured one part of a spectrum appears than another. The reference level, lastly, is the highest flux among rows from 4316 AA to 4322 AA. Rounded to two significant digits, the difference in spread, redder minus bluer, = -11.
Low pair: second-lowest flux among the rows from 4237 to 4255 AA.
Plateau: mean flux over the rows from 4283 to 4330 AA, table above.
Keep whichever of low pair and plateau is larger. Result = 101.5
